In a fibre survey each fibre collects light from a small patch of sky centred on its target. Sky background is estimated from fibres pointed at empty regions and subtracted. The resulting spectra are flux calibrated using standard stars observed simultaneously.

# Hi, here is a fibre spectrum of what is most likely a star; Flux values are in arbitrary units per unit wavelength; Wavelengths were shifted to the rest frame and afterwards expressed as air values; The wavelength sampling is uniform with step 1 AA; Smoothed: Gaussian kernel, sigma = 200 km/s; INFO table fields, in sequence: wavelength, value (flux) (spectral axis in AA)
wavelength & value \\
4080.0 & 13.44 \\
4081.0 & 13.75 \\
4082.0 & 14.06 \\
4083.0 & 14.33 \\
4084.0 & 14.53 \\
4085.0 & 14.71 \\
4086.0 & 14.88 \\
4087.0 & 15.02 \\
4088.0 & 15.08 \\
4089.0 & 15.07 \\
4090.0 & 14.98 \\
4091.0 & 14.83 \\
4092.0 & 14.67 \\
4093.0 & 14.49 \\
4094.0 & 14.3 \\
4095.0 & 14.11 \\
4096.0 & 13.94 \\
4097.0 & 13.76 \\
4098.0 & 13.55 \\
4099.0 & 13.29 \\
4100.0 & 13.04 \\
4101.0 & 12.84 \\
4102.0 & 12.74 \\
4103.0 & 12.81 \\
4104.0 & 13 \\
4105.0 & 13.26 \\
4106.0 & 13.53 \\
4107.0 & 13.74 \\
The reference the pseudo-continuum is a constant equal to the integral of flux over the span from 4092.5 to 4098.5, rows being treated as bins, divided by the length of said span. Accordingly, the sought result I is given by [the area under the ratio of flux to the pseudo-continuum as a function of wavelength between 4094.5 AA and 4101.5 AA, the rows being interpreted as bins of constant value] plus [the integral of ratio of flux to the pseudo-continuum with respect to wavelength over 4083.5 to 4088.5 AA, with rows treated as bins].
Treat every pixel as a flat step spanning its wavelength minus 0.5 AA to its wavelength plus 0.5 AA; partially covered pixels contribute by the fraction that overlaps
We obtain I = 12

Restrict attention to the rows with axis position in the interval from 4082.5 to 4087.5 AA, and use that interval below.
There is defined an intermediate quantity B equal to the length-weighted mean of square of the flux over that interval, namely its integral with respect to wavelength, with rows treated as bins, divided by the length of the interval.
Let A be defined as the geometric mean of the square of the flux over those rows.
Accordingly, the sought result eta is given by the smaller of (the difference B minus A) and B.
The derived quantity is 0.12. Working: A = 216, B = 216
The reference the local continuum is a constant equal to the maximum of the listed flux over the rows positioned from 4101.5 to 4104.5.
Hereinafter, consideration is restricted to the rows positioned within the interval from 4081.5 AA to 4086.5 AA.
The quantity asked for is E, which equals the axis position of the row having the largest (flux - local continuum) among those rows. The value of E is 4086.0 AA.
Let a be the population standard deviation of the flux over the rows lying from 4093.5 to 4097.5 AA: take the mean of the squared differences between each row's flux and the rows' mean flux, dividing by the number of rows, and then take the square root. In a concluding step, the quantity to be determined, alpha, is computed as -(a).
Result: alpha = -0.20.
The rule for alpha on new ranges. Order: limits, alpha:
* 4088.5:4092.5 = -0.15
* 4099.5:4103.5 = -0.11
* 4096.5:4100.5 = -0.27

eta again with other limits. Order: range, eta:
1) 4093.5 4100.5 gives 0.35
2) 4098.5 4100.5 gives 0.03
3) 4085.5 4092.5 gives 0.04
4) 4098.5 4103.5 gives 0.08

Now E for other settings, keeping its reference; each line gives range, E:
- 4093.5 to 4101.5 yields 4094.0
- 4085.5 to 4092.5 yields 4088.0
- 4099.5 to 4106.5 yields 4106.0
